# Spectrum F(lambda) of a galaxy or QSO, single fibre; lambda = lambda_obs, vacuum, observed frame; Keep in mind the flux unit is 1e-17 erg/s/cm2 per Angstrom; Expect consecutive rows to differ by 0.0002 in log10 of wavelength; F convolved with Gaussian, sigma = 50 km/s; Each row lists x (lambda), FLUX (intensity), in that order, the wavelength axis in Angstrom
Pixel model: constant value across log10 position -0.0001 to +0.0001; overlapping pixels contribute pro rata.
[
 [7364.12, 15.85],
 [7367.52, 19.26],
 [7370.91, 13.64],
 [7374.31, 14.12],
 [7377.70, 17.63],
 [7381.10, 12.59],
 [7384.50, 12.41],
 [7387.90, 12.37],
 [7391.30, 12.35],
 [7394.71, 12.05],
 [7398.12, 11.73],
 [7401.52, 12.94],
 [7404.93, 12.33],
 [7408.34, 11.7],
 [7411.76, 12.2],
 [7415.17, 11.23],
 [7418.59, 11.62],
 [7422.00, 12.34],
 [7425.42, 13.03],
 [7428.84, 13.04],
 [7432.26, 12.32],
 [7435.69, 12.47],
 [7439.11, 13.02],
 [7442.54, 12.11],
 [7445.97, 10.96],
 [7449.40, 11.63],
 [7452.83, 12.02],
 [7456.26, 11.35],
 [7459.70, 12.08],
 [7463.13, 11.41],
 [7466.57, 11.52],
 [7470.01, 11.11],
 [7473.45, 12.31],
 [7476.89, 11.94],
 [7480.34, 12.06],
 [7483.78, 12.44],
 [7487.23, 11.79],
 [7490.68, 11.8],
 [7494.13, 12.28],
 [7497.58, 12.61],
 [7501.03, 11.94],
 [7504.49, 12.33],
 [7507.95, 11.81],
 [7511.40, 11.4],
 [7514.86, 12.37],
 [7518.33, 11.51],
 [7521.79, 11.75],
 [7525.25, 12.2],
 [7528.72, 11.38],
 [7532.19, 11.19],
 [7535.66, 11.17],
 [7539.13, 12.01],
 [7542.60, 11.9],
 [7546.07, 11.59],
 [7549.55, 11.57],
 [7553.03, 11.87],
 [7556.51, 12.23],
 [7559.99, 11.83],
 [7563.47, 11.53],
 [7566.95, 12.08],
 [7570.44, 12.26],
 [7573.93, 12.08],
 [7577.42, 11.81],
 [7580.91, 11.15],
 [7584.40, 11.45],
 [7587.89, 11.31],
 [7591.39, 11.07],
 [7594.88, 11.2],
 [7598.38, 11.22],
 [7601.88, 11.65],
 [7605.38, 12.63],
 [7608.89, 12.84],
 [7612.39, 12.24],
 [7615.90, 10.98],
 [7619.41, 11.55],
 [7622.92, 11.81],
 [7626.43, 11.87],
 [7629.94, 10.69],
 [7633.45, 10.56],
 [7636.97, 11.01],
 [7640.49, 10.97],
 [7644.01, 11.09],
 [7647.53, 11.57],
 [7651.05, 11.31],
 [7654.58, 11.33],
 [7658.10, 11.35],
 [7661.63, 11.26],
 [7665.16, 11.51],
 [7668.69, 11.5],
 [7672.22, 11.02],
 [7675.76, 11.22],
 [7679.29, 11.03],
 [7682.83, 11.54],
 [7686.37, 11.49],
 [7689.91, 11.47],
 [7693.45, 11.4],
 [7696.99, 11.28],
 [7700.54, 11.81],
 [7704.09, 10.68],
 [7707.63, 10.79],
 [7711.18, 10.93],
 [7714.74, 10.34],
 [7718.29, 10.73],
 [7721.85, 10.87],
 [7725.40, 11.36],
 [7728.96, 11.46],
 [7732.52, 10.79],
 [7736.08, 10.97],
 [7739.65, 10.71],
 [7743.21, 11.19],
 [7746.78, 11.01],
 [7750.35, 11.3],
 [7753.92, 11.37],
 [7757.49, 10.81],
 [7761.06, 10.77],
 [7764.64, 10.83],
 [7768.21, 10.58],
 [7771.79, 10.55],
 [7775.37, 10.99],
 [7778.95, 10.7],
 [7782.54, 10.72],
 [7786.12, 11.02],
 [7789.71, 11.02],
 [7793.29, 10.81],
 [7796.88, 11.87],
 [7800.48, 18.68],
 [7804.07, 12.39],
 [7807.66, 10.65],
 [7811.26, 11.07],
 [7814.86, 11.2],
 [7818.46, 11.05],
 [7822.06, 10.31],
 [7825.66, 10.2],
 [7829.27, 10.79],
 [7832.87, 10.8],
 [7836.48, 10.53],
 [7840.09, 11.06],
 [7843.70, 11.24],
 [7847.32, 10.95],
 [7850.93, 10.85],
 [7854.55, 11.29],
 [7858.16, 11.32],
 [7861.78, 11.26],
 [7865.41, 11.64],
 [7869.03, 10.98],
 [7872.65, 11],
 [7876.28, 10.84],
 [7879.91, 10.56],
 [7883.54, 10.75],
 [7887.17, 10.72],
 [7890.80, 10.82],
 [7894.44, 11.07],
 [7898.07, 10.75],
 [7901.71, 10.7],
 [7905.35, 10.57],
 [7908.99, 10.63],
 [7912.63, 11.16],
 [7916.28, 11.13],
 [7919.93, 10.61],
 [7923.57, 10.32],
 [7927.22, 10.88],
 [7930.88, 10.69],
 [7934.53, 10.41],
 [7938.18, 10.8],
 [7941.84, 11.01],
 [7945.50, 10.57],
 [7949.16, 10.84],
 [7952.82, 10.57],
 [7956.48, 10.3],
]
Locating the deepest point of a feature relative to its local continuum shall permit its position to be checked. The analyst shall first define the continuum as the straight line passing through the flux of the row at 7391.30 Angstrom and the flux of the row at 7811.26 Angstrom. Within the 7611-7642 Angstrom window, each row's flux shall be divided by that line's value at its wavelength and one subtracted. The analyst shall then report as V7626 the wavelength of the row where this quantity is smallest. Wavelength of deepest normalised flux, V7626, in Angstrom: 7633.45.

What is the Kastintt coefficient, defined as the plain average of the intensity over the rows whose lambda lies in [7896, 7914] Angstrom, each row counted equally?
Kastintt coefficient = 10.8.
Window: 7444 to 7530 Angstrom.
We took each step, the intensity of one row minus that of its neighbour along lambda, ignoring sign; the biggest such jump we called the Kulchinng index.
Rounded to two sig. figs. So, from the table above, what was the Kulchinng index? 1.2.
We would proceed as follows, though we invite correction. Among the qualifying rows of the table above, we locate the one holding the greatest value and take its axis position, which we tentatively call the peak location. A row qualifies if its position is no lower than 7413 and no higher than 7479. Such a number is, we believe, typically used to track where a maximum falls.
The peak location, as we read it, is 7428.84 Angstrom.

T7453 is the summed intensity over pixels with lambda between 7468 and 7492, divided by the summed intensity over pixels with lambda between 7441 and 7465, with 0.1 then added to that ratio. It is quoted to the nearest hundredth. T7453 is 1.12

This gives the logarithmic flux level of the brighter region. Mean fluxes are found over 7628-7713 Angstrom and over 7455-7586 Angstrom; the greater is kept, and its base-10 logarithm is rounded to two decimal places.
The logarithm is 1.07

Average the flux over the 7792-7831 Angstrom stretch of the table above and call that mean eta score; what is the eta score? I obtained 11.7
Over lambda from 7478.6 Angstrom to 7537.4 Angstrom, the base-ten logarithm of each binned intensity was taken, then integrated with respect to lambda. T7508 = 63.2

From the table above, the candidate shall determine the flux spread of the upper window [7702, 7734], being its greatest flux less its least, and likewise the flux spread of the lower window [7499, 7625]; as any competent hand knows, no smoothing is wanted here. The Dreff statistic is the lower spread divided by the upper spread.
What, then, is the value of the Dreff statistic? 1.7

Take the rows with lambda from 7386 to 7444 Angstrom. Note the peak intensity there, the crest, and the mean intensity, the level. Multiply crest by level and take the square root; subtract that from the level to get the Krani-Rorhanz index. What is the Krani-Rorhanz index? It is -0.37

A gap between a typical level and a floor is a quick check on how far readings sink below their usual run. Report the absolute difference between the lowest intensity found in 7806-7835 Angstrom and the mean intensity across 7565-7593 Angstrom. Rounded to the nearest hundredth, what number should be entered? 1.45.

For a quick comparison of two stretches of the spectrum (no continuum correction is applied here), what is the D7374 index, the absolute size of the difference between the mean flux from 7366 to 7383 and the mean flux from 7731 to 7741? 4.6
